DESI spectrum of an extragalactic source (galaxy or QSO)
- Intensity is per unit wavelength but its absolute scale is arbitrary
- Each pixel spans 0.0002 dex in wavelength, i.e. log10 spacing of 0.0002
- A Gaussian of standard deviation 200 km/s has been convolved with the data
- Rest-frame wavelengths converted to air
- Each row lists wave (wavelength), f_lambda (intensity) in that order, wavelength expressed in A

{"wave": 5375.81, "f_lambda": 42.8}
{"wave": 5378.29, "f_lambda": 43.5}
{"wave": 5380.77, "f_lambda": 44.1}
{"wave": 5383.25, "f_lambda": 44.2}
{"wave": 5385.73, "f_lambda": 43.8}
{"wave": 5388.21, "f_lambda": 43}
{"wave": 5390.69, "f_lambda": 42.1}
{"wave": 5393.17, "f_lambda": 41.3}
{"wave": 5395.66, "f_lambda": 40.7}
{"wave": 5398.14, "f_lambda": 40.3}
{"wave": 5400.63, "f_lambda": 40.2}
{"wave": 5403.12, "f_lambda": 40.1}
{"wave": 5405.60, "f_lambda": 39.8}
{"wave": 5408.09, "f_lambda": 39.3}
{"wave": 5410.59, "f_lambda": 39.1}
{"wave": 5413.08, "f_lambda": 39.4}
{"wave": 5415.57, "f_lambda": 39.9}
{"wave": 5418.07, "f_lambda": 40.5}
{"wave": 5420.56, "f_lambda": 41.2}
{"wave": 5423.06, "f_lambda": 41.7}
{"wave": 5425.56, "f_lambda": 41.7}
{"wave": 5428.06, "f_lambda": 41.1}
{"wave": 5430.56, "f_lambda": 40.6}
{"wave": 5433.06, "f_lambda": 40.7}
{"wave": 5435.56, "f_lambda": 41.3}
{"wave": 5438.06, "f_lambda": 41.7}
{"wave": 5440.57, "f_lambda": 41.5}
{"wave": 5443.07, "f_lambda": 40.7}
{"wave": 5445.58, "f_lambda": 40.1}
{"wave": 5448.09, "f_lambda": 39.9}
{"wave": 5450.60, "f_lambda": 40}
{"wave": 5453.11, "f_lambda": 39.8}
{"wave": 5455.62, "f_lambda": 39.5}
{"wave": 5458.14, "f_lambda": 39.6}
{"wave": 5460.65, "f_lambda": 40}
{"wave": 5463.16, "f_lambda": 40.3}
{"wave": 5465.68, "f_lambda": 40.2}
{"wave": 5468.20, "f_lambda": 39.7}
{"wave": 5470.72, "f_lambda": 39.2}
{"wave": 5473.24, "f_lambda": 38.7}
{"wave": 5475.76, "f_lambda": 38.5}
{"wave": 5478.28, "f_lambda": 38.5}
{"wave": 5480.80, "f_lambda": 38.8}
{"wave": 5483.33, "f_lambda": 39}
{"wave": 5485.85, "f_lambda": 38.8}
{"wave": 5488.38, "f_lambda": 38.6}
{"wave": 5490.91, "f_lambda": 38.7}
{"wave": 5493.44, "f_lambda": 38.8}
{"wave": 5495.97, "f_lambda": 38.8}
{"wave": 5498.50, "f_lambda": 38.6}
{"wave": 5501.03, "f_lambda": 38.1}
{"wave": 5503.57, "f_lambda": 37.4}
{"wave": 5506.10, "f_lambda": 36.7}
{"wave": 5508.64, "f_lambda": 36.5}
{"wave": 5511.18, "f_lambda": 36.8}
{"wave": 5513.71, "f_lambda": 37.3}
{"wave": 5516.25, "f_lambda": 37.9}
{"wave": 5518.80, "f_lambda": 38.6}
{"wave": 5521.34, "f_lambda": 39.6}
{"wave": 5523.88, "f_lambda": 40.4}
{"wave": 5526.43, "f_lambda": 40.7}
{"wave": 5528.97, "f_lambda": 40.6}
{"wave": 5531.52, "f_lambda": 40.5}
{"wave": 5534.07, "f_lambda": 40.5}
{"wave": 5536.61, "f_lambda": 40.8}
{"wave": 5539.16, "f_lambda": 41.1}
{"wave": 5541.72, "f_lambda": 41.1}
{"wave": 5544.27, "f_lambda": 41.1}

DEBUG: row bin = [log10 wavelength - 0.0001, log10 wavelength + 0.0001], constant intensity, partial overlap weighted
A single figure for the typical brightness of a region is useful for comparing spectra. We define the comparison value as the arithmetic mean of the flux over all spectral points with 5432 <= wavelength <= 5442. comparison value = 41.3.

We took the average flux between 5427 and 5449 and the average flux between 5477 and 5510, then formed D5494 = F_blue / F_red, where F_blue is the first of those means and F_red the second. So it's 1.068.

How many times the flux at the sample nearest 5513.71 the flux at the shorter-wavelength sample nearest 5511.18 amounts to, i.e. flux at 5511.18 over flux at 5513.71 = 0.99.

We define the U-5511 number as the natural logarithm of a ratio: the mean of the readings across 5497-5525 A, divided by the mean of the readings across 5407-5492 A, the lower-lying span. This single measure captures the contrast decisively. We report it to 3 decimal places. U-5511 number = -0.050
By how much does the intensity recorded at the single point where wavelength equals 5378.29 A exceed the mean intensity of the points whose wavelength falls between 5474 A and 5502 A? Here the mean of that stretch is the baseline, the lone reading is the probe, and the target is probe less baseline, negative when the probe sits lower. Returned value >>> 4.8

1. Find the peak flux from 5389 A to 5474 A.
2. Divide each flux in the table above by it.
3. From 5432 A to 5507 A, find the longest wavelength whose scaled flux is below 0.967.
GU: 5506.10 A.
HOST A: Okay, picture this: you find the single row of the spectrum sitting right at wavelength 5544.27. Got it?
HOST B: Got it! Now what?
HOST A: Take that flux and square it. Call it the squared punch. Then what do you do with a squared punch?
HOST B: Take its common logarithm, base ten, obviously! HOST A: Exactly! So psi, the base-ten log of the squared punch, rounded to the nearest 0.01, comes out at 3.23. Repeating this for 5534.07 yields 3.21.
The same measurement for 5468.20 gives 3.20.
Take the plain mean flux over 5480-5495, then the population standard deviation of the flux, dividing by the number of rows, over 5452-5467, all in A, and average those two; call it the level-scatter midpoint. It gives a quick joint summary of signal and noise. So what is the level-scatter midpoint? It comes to 19.5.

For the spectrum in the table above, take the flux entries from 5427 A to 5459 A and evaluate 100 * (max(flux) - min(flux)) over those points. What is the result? 220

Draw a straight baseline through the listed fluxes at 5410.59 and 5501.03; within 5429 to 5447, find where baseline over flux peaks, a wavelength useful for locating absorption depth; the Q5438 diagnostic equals 5445.58 A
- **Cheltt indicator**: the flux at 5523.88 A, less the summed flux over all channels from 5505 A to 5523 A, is -223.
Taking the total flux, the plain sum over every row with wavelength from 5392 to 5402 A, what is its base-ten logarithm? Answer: 2.21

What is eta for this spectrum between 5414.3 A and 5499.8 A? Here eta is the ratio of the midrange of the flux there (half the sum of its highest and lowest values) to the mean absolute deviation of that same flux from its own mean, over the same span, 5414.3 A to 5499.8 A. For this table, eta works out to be 46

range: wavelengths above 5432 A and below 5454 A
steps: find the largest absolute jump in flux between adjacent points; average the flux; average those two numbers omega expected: 20.7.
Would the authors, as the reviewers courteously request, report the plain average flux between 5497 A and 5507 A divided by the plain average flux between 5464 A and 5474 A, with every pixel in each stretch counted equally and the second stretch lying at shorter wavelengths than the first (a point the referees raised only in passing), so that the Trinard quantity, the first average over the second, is 0.96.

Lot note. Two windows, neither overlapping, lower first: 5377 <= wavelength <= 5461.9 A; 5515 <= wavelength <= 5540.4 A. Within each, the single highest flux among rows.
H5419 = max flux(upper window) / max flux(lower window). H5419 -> 0.93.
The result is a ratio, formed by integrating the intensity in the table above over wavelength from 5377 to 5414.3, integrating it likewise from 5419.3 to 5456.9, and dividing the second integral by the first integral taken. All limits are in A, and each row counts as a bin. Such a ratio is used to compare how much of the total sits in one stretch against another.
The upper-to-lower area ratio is 0.993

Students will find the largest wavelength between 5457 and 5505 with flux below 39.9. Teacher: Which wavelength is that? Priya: 5503.57 A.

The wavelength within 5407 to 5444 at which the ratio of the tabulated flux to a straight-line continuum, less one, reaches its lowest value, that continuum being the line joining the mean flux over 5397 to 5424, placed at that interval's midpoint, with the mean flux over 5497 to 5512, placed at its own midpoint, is 5410.59 A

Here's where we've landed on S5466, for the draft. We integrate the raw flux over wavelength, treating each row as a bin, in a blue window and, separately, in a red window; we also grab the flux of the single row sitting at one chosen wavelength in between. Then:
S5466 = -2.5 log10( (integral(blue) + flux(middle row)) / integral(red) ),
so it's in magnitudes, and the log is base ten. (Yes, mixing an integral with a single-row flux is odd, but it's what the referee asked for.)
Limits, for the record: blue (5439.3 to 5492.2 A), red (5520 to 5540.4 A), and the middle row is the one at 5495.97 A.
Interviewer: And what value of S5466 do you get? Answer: -1.0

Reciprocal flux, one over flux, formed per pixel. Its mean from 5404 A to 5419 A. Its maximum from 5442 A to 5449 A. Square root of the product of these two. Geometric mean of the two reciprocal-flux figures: 0.0251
